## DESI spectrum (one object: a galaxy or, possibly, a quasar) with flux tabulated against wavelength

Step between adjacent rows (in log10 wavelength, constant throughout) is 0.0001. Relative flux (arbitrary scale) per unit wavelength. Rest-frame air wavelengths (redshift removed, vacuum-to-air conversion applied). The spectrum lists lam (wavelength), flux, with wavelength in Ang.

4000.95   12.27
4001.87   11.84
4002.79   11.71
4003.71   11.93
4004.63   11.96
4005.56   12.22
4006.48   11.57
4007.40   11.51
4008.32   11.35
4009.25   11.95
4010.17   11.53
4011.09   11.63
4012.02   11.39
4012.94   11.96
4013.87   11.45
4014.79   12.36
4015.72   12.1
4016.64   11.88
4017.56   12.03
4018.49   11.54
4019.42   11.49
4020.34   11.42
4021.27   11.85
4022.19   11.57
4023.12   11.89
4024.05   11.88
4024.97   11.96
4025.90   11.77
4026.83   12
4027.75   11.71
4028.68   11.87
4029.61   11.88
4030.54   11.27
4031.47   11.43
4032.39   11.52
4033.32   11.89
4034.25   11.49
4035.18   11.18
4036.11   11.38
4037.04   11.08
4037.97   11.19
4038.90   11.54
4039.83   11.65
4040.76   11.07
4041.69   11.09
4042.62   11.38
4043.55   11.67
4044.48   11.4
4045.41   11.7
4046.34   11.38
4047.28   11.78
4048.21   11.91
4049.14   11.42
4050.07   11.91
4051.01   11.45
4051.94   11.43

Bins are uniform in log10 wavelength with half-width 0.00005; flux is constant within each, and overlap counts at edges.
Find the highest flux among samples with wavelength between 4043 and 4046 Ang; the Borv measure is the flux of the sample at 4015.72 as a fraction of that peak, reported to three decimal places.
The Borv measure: 1.034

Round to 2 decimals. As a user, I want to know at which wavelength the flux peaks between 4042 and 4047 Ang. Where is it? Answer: 4045.41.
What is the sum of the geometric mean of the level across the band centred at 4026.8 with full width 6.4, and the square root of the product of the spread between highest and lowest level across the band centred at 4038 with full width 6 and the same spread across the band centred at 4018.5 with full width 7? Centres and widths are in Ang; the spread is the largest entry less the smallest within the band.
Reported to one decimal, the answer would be 12.5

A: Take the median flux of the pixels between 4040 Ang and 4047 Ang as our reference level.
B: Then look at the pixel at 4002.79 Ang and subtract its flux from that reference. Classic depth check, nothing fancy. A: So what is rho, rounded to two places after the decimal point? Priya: -0.33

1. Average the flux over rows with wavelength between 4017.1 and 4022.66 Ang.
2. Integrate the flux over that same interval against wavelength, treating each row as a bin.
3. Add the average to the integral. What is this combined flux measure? 76.4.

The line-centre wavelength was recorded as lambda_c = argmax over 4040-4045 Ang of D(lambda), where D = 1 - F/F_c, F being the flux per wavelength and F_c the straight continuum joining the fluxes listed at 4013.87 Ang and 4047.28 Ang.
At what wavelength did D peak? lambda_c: 4040.76 Ang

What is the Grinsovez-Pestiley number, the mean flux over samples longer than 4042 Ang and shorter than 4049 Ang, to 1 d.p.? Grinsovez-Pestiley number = 11.6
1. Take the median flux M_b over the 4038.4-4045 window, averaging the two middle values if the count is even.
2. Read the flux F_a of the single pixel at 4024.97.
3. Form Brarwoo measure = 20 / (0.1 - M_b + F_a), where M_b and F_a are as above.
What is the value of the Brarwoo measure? 30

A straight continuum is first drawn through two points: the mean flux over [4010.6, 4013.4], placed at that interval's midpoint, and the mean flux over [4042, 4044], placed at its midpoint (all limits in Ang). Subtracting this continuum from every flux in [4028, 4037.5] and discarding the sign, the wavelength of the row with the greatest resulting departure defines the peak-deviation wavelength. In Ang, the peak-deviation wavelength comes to 4037.04 Ang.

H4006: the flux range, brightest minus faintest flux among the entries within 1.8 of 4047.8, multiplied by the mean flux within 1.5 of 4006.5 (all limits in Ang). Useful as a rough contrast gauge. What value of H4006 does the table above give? 6.2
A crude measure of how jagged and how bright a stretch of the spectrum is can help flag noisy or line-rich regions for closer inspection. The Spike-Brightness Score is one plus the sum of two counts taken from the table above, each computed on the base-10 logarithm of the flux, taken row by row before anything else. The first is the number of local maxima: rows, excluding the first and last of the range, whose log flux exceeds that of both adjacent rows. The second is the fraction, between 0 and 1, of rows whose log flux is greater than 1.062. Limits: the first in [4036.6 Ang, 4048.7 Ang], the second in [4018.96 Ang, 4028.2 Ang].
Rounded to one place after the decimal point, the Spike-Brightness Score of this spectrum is 4.8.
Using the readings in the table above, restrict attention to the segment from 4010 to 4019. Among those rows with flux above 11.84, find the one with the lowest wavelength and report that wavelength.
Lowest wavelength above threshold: 4012.94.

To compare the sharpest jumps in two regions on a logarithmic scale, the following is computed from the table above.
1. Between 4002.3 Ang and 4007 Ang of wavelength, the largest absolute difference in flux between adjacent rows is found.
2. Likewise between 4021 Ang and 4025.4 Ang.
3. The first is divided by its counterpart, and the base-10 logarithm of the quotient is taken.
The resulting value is 0.31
